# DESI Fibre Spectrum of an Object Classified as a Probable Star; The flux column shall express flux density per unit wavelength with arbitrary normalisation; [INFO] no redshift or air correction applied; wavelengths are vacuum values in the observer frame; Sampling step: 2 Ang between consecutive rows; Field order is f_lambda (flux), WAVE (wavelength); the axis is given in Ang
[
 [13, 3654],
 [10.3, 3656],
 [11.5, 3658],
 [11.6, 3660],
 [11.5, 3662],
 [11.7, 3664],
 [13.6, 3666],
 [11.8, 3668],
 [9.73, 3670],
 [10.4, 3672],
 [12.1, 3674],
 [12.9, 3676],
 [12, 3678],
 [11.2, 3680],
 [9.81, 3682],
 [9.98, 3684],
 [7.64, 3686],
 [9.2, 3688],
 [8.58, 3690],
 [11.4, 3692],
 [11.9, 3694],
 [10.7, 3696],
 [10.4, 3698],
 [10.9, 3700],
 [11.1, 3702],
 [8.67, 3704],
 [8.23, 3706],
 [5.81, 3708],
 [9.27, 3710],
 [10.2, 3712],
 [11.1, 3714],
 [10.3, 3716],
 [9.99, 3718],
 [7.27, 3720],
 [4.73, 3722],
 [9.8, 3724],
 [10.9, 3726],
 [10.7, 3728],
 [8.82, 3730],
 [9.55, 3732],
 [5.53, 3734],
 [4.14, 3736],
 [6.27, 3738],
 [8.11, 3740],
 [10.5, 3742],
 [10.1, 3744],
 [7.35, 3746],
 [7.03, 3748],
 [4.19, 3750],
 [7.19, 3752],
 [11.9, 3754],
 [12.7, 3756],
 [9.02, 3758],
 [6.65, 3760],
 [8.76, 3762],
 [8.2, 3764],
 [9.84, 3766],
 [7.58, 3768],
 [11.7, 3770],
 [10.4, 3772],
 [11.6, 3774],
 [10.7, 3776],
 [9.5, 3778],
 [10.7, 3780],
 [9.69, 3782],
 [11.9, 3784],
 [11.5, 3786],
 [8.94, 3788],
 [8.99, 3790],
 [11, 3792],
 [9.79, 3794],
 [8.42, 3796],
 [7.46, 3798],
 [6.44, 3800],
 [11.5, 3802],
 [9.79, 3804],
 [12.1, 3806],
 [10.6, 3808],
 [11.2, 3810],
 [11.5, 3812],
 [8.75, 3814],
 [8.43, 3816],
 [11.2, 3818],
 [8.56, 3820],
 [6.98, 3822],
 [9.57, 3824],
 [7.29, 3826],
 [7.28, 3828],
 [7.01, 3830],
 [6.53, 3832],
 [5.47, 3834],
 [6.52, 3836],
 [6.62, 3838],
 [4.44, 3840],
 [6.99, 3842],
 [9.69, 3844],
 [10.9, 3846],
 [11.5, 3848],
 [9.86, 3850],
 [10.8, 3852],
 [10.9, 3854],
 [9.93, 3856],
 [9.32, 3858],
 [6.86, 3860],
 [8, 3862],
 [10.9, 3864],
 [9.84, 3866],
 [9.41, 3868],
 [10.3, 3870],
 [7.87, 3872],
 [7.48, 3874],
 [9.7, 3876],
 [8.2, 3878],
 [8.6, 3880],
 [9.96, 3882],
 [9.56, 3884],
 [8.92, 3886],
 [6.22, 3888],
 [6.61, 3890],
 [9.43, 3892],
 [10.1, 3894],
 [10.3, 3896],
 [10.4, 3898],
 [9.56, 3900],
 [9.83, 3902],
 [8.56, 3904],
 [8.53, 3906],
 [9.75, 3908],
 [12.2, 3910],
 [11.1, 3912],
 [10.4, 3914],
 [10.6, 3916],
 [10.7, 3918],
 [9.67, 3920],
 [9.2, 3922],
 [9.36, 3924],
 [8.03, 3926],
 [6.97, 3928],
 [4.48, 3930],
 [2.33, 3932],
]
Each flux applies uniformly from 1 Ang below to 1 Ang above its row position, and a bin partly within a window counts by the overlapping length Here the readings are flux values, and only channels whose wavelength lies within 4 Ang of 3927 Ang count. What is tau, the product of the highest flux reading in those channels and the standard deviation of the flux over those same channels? 17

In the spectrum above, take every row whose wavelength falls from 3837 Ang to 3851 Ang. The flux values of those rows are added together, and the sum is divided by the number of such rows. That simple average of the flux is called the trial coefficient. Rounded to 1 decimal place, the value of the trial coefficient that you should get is 8.6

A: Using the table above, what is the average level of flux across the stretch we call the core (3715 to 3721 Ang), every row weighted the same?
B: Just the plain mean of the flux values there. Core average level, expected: 9.2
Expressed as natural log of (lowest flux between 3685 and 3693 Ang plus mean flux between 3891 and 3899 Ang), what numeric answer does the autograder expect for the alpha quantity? 2.87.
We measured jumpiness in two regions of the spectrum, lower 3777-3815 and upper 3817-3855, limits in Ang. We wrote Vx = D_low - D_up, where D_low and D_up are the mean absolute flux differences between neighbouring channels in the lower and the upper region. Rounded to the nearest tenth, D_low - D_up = 0.2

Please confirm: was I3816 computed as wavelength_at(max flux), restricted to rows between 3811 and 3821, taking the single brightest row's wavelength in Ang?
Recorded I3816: 3812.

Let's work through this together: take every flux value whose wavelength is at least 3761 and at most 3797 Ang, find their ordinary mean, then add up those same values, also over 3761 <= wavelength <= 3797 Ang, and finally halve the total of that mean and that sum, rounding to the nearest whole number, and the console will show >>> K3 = 95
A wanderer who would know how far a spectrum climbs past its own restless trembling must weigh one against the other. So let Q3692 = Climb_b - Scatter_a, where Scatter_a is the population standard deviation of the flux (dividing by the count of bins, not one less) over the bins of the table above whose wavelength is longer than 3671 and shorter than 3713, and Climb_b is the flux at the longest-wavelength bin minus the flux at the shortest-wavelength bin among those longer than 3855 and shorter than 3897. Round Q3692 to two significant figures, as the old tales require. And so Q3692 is -1.3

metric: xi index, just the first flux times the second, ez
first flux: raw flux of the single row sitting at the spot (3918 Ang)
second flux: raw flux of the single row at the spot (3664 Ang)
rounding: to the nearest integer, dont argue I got 125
